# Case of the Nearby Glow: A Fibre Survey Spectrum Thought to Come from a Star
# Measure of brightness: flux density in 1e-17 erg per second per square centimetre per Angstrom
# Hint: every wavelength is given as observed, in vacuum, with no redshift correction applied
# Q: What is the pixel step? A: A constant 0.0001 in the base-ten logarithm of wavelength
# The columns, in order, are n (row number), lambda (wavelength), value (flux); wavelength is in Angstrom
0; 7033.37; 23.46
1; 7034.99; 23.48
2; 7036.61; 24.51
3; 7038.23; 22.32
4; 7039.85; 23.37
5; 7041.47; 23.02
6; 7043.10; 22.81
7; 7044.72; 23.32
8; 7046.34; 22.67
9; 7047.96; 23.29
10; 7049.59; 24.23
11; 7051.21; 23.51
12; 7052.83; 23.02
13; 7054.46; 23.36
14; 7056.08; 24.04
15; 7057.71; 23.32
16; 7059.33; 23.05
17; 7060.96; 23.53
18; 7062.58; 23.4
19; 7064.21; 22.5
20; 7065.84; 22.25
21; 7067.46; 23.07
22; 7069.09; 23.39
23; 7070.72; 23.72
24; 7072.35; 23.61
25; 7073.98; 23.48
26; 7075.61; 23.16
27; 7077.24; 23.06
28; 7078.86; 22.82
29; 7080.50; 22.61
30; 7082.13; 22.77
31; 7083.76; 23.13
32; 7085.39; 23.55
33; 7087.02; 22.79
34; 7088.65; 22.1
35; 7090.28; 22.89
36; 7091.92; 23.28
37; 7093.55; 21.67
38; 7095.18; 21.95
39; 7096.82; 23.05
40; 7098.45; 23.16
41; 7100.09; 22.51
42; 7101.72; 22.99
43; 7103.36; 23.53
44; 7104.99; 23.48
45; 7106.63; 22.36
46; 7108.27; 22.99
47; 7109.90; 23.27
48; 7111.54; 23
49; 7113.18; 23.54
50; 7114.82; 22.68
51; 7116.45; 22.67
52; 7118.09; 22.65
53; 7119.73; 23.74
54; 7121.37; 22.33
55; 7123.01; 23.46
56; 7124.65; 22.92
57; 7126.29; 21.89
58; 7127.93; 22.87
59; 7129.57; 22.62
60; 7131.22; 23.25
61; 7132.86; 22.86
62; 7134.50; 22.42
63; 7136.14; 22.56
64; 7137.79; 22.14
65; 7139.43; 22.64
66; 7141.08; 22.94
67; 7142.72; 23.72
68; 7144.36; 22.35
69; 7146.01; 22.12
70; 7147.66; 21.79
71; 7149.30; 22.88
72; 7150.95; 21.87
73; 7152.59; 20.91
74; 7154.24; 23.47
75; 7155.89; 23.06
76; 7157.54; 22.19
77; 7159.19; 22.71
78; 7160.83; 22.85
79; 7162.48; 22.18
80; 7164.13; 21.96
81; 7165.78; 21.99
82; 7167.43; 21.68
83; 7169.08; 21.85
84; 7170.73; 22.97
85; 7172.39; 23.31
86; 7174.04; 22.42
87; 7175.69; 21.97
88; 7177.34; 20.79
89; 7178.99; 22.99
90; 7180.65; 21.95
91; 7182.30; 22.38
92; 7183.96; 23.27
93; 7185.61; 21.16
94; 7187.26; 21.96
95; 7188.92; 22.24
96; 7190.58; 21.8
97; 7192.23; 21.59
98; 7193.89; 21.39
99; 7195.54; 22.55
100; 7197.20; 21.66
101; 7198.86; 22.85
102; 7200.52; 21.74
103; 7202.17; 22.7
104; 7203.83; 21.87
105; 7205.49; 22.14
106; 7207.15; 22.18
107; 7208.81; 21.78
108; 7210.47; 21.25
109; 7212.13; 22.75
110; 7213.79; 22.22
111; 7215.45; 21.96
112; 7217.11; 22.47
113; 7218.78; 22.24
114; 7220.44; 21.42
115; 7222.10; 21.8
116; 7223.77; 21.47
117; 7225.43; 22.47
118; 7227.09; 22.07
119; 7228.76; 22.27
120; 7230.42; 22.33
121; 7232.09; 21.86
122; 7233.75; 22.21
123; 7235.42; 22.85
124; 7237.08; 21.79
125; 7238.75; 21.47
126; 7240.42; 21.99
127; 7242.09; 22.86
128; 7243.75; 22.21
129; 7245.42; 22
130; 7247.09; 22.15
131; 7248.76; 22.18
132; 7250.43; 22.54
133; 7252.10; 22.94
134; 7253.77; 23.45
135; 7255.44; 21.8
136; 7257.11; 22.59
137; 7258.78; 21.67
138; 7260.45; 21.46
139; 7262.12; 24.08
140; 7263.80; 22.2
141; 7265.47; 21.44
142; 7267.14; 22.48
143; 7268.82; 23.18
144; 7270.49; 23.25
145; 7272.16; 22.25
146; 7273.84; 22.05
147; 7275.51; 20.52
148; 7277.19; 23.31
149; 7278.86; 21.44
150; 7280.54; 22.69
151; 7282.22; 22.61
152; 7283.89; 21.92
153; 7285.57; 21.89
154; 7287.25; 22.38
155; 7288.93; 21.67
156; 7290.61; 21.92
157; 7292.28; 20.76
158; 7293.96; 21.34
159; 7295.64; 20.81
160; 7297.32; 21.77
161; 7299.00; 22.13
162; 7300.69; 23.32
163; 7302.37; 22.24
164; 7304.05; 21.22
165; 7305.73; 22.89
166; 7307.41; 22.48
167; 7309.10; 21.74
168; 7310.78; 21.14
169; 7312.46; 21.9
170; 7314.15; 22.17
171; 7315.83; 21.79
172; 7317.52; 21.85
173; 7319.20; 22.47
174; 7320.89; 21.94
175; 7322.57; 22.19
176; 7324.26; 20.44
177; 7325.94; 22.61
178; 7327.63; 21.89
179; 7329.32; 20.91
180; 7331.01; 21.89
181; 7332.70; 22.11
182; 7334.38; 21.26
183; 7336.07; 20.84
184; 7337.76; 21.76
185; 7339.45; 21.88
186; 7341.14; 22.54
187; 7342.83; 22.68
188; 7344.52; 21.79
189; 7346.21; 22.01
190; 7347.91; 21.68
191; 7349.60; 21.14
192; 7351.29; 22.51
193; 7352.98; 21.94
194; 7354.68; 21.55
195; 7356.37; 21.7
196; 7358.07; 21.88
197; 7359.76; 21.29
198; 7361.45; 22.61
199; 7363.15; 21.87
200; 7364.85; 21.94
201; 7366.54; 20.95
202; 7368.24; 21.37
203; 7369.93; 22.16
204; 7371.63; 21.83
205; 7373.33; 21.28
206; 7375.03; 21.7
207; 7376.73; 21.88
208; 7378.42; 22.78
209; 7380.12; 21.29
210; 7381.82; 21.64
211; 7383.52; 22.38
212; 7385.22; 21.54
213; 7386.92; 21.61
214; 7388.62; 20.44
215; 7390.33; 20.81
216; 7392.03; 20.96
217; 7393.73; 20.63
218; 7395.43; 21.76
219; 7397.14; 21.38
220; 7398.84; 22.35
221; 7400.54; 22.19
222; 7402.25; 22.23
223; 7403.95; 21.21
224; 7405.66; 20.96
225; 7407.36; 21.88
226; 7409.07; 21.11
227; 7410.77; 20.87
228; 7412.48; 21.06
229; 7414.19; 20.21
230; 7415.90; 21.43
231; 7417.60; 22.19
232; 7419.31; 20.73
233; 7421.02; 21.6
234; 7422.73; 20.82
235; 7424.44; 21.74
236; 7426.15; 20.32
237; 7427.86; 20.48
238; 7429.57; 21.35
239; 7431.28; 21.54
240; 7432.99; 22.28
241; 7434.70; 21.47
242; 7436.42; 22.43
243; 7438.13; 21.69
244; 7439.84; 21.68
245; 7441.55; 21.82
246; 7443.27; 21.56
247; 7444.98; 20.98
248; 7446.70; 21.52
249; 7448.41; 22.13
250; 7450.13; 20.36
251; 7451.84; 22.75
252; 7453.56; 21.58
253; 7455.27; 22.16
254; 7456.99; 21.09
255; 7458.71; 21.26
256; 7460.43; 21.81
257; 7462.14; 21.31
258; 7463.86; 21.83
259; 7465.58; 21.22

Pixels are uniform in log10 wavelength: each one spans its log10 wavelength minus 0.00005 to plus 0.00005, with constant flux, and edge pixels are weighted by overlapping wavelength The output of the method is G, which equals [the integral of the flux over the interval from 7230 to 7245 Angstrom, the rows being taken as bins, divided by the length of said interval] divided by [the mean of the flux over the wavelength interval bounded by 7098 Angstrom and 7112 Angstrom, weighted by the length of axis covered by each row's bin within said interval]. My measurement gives 0.96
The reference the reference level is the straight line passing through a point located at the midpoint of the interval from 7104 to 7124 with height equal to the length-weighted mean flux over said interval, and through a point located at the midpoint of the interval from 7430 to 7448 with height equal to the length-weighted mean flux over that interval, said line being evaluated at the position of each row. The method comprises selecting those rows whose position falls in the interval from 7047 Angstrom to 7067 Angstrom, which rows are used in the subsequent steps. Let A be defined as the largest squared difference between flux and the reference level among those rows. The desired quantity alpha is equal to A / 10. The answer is 0.09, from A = 0.94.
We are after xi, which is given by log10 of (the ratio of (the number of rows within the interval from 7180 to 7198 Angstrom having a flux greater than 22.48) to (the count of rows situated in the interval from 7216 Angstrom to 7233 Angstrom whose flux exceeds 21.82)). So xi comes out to -0.5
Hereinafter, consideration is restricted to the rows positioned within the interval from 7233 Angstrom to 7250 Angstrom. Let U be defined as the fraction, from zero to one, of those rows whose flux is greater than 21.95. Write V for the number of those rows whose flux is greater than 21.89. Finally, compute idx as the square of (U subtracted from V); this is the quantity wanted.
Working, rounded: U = 0.80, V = 8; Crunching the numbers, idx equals 52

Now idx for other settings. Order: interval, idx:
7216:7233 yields 29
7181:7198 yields 20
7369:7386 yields 7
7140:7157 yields 40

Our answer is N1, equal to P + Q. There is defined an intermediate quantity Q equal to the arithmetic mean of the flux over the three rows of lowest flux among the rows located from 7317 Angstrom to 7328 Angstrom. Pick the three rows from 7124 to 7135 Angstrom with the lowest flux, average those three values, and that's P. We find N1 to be 43.7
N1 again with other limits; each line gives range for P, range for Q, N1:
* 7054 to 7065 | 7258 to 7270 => 44.5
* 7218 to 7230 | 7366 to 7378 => 42.8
